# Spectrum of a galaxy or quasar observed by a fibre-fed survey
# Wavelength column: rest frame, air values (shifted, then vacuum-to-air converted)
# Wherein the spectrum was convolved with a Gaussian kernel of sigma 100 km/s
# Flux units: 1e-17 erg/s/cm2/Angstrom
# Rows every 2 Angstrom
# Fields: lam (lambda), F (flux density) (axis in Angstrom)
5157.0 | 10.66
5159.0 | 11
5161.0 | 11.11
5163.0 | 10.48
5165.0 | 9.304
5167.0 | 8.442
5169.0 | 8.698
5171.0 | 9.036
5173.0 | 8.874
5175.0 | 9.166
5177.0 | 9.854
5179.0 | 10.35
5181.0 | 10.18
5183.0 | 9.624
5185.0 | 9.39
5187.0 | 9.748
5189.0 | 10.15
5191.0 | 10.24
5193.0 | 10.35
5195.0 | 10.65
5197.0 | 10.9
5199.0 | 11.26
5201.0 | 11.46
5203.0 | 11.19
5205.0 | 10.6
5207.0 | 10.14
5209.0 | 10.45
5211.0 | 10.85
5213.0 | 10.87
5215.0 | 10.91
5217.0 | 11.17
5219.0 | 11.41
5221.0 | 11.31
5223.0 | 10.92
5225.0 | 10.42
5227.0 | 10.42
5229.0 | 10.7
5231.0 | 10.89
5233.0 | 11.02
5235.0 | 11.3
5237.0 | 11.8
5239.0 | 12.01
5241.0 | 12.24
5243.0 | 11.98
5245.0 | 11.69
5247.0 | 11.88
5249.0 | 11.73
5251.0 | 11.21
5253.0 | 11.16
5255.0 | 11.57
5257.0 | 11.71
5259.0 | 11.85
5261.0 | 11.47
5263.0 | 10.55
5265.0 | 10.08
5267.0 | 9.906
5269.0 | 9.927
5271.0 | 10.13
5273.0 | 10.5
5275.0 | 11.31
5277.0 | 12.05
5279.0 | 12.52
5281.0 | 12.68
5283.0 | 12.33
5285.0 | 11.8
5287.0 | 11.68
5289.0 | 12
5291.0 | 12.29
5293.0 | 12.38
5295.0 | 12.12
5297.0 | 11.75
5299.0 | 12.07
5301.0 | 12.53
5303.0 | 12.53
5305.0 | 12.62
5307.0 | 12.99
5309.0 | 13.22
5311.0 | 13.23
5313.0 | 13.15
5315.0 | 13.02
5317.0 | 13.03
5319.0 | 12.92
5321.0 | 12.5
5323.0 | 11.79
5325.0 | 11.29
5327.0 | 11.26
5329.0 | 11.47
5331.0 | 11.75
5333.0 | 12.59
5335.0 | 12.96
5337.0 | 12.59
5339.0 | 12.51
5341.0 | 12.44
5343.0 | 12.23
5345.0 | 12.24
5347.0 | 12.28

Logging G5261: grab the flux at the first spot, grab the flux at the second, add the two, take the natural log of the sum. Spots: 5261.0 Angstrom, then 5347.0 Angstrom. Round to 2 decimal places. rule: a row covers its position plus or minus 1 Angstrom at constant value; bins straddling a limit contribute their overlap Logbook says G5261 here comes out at 3.17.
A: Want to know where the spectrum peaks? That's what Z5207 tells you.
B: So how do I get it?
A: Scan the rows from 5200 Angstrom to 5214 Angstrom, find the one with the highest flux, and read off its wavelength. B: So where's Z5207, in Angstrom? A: 5201.0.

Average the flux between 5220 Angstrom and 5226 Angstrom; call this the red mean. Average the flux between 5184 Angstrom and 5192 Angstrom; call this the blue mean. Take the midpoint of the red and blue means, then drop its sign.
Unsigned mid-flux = 10.4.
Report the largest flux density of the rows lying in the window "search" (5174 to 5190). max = 10.35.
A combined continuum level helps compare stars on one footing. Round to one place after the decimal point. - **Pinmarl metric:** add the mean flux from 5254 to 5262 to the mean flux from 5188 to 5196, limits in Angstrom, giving 22.0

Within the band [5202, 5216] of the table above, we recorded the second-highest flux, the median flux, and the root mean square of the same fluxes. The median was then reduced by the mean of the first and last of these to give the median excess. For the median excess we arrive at 0.03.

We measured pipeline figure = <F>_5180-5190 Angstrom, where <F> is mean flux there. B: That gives 9.8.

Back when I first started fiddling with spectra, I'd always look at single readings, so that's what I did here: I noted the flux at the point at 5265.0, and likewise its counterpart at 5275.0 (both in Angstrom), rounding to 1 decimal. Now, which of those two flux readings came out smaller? 10.1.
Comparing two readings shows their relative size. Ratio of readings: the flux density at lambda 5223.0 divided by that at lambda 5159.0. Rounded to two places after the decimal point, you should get 0.99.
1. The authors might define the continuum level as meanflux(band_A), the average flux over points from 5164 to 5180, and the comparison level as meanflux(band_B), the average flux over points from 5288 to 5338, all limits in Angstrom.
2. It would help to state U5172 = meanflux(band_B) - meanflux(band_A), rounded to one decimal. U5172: 3.2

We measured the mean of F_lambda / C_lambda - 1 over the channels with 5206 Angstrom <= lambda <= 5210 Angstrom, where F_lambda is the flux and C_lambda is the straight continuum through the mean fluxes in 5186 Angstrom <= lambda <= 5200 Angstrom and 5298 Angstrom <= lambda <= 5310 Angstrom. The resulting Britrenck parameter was -0.044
